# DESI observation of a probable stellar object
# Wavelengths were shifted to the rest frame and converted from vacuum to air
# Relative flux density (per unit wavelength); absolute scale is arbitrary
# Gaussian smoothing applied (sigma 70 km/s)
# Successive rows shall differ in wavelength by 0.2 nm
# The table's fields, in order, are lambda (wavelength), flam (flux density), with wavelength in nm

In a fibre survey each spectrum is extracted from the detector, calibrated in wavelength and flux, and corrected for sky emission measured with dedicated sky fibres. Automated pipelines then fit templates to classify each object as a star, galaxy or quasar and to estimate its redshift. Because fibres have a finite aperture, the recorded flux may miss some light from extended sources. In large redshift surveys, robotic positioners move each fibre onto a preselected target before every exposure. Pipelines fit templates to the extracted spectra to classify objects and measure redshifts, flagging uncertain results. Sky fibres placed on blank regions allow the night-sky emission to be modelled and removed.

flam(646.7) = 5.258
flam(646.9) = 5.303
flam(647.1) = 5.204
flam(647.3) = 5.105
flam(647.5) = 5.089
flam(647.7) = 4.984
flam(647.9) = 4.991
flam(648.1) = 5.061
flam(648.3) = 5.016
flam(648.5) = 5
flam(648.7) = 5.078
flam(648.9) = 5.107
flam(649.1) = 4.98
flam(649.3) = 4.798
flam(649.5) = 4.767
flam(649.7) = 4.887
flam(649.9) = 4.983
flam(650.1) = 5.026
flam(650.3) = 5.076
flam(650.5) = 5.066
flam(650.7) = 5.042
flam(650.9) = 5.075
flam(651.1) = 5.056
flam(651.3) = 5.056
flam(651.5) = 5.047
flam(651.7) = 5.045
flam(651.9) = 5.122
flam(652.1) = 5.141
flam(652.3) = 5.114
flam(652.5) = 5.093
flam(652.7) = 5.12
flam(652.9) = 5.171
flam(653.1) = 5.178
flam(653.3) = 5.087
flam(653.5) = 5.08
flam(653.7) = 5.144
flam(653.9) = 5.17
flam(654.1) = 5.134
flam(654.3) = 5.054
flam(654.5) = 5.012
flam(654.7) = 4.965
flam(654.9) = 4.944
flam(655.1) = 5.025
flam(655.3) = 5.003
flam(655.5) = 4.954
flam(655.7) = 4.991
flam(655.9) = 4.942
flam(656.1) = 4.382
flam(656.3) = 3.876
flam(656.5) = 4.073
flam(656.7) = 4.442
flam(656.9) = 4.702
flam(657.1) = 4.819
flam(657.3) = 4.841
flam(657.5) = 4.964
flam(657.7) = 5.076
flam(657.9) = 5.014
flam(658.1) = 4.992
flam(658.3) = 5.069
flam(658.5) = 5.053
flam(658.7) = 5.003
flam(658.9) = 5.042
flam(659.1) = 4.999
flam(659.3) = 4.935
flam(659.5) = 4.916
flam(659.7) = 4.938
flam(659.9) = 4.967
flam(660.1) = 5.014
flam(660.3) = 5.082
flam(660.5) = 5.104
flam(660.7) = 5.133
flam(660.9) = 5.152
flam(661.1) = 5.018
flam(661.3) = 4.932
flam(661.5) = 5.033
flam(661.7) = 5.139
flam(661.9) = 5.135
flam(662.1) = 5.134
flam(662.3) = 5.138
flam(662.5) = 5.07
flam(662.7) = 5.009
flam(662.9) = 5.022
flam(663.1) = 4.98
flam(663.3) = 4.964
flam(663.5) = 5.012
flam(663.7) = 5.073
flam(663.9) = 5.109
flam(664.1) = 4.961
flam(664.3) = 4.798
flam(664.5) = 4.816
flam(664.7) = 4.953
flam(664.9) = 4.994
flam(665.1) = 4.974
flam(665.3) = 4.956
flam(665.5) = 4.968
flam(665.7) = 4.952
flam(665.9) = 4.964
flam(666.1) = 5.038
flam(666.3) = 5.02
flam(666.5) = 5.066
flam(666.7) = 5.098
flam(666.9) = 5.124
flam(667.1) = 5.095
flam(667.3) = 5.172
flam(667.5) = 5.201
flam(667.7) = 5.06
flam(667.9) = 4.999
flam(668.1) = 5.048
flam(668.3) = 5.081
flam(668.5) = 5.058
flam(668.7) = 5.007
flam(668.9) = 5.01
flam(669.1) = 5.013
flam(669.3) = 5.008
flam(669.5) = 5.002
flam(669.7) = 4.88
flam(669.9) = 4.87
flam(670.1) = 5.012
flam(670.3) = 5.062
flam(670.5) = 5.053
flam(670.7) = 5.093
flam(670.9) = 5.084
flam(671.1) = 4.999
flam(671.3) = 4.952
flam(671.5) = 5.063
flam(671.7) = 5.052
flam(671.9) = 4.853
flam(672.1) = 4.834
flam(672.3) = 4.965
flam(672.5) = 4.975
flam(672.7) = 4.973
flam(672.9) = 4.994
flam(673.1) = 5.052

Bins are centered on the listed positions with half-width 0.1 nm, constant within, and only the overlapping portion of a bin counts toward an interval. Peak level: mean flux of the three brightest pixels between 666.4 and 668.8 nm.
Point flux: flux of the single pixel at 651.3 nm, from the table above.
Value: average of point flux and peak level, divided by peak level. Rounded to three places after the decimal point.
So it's 0.989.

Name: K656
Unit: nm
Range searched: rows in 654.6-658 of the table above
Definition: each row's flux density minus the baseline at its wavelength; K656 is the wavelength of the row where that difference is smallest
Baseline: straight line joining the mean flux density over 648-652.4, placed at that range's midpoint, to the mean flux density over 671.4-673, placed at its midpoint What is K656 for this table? 656.3 nm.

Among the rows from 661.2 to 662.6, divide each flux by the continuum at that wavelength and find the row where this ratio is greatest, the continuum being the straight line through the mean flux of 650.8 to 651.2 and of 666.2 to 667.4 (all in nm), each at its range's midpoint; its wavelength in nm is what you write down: 661.7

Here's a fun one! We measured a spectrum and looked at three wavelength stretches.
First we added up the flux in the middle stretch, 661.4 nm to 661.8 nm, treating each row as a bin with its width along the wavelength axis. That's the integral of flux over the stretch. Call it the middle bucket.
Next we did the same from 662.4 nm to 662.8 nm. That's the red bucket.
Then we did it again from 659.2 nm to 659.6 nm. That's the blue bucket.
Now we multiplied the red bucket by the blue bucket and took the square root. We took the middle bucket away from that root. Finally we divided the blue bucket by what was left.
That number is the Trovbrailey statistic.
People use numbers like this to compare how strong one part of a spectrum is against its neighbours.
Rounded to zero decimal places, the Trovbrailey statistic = -47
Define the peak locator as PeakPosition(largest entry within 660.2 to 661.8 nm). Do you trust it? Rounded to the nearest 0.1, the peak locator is 660.9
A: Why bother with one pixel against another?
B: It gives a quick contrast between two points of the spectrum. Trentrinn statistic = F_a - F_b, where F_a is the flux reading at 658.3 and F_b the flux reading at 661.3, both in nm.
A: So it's 0.14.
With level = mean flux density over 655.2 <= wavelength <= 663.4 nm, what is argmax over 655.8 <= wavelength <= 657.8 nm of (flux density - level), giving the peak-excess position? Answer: 657.7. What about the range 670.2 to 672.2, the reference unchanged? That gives 670.7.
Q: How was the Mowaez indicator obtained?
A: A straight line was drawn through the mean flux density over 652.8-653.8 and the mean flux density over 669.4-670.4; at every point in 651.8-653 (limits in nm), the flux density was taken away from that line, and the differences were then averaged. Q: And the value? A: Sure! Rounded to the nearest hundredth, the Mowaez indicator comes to 0.01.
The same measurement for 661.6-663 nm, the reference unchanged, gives -0.05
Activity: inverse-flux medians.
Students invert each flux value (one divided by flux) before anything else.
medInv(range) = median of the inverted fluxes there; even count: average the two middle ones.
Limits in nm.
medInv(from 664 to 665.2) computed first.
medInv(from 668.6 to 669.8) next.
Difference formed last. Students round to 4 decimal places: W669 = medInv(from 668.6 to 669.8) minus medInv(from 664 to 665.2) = -0.0020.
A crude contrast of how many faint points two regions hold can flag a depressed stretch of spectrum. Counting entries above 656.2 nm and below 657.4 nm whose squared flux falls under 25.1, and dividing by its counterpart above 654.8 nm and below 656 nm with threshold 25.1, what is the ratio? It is 1.2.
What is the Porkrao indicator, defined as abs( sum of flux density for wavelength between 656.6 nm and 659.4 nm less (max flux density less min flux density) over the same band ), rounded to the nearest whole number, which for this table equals 68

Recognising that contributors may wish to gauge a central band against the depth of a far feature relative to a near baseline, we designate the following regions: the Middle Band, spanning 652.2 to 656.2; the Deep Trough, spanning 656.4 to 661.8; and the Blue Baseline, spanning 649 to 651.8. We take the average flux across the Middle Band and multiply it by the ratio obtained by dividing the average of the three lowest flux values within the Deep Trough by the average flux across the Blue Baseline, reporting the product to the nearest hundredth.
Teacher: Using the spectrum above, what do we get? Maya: 4.44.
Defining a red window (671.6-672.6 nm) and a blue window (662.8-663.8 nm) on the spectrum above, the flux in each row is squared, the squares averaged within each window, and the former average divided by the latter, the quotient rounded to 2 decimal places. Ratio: 0.97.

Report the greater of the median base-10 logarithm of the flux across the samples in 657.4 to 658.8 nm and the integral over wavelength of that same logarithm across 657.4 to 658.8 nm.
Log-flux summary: 0.982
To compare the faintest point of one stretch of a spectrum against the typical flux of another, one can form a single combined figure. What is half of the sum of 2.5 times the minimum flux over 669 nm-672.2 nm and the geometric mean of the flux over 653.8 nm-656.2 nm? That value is 8.52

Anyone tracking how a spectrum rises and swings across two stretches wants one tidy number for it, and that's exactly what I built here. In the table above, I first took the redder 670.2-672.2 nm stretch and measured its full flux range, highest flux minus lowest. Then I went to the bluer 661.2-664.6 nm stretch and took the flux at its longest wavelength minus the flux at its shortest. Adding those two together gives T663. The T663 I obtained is 0.1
